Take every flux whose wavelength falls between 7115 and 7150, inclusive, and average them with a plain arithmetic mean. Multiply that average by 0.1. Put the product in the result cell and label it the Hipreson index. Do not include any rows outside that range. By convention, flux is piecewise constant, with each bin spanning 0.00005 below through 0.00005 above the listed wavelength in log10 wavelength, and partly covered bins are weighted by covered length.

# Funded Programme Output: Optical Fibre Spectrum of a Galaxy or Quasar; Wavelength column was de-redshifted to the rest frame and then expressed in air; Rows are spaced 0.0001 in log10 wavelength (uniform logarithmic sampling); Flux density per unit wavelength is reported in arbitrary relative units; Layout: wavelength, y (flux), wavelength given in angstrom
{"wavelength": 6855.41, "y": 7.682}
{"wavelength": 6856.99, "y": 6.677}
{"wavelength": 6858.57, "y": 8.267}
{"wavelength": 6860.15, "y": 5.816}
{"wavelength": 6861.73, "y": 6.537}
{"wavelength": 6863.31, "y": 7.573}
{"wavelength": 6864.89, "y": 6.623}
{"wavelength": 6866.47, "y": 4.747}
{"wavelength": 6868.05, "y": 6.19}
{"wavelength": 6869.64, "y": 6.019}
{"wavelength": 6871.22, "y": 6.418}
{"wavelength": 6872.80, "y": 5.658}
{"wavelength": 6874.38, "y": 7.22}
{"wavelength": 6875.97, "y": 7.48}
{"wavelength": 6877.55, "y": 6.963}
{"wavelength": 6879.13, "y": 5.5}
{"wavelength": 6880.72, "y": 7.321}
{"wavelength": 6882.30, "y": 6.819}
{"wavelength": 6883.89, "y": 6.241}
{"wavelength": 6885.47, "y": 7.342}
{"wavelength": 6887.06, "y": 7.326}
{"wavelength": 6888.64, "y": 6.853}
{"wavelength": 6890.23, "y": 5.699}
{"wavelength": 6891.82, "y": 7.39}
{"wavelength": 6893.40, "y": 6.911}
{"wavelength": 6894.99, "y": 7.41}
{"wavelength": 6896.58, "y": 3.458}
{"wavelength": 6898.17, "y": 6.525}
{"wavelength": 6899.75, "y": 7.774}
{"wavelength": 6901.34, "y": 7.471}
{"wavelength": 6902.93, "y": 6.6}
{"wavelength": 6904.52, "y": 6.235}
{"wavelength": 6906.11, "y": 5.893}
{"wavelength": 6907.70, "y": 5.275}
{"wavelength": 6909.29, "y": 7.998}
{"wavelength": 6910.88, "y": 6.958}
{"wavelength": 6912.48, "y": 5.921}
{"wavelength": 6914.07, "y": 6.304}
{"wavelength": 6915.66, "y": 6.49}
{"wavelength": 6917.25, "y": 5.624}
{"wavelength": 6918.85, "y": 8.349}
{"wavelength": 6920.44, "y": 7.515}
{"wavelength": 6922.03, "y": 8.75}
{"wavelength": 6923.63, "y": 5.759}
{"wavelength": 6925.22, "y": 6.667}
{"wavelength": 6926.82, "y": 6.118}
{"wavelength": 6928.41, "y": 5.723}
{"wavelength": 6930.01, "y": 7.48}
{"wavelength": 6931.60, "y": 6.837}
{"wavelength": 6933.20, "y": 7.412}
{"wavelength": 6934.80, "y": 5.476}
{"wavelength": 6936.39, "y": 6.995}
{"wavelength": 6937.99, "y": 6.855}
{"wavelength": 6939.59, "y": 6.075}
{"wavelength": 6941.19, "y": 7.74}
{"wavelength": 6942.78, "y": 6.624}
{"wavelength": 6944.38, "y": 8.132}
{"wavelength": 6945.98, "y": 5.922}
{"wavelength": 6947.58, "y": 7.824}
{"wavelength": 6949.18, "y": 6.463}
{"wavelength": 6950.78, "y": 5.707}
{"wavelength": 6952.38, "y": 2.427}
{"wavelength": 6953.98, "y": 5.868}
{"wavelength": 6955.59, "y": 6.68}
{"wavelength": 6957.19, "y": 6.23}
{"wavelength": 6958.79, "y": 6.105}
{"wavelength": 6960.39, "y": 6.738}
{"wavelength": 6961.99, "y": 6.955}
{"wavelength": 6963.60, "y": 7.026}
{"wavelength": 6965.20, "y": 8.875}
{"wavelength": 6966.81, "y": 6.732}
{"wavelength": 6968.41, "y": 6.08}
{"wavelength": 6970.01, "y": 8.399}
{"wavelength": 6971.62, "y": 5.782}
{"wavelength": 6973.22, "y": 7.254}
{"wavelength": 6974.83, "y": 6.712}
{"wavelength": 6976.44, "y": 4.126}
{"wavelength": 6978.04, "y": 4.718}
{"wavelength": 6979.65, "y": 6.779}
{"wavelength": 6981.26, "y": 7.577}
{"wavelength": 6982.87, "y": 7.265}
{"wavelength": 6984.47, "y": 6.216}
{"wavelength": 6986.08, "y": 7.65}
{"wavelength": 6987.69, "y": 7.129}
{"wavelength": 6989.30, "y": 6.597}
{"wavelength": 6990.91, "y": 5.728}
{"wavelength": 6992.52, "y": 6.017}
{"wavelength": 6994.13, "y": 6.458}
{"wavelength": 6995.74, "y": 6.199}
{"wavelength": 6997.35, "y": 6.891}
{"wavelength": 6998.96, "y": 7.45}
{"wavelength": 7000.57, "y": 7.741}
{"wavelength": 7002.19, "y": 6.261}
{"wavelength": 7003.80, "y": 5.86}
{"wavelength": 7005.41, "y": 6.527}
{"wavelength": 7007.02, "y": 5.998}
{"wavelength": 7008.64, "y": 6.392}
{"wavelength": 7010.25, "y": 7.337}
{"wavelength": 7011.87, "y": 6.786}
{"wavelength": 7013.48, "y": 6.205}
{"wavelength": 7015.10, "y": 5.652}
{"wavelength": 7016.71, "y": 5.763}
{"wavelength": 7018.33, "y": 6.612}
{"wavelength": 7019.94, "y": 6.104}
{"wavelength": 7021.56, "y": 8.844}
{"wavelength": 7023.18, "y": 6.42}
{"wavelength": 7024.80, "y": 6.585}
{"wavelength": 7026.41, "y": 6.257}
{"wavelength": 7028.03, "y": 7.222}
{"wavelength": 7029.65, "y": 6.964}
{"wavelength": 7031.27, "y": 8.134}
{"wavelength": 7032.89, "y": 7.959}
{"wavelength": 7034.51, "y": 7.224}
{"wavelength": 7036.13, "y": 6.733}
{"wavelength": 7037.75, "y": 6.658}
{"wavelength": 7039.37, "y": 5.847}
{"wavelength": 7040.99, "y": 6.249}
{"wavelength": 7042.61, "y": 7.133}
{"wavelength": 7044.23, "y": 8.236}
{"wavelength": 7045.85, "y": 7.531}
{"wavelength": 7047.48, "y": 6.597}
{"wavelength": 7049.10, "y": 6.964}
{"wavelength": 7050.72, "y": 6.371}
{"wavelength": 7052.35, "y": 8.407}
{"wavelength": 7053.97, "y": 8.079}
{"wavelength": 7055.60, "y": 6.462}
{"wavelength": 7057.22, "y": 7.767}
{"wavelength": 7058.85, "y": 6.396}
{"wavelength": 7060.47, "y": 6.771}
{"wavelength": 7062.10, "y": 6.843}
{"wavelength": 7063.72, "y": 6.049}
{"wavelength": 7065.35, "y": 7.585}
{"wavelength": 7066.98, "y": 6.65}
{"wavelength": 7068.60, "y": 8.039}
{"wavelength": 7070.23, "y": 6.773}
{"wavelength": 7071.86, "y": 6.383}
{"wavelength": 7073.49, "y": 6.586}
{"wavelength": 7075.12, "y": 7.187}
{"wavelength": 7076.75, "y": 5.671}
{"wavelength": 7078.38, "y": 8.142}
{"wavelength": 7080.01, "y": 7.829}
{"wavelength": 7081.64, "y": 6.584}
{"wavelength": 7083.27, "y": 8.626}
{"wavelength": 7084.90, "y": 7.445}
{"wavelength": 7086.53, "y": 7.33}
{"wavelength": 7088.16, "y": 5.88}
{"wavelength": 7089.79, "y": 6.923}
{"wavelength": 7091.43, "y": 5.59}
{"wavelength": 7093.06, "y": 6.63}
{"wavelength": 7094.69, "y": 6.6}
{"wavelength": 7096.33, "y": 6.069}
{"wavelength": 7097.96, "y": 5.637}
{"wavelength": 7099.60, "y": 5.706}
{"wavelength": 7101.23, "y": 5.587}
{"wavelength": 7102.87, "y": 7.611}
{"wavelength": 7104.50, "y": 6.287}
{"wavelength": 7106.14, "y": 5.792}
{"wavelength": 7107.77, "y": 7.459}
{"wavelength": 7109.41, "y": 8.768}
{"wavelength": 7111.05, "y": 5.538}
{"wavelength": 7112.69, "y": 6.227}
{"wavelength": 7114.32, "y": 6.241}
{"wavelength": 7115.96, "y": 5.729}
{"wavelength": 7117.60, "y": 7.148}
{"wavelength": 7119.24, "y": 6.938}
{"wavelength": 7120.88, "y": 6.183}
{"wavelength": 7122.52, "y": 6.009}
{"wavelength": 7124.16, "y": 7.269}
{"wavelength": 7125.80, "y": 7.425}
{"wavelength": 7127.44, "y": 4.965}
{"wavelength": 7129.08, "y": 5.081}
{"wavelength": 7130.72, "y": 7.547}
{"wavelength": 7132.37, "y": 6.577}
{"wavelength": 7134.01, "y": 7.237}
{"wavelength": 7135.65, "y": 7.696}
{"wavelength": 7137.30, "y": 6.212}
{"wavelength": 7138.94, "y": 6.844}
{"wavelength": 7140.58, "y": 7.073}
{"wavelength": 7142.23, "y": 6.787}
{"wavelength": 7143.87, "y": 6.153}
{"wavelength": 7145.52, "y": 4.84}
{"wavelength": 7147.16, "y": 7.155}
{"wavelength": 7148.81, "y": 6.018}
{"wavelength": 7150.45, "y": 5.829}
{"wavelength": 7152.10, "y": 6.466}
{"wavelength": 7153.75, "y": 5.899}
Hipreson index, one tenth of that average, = 0.65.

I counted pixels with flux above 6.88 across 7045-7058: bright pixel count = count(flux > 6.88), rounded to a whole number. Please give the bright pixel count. 5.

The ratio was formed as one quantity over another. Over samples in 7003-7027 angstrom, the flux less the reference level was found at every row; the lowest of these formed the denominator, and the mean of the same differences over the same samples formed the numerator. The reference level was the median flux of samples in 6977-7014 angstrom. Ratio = 0.04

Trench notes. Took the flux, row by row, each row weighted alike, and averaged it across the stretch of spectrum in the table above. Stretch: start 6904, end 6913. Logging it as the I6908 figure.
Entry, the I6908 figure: 6.4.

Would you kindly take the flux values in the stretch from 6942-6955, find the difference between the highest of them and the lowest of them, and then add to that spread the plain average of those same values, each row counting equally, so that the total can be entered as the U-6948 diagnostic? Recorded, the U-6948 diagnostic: 11.8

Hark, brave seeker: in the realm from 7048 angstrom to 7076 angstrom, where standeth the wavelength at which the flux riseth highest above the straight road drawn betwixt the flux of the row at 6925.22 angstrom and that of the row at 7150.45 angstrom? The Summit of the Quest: 7052.35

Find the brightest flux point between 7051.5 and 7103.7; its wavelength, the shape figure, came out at 7083.27 angstrom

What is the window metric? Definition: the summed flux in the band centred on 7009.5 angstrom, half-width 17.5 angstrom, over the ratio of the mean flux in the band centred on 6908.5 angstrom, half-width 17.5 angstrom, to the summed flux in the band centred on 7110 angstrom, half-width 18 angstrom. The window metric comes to 3058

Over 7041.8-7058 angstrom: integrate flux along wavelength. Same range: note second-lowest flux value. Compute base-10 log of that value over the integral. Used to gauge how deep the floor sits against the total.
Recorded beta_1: -1.27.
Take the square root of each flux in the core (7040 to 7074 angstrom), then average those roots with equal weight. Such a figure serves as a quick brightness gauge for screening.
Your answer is 2.65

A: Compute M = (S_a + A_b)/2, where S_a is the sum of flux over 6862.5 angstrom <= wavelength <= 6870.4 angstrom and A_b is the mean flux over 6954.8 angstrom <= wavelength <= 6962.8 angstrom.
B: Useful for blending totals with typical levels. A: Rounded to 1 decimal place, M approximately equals 18.8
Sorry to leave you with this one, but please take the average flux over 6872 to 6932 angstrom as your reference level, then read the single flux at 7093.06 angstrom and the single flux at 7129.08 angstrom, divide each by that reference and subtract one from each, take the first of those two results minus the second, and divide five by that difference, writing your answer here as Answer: 22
